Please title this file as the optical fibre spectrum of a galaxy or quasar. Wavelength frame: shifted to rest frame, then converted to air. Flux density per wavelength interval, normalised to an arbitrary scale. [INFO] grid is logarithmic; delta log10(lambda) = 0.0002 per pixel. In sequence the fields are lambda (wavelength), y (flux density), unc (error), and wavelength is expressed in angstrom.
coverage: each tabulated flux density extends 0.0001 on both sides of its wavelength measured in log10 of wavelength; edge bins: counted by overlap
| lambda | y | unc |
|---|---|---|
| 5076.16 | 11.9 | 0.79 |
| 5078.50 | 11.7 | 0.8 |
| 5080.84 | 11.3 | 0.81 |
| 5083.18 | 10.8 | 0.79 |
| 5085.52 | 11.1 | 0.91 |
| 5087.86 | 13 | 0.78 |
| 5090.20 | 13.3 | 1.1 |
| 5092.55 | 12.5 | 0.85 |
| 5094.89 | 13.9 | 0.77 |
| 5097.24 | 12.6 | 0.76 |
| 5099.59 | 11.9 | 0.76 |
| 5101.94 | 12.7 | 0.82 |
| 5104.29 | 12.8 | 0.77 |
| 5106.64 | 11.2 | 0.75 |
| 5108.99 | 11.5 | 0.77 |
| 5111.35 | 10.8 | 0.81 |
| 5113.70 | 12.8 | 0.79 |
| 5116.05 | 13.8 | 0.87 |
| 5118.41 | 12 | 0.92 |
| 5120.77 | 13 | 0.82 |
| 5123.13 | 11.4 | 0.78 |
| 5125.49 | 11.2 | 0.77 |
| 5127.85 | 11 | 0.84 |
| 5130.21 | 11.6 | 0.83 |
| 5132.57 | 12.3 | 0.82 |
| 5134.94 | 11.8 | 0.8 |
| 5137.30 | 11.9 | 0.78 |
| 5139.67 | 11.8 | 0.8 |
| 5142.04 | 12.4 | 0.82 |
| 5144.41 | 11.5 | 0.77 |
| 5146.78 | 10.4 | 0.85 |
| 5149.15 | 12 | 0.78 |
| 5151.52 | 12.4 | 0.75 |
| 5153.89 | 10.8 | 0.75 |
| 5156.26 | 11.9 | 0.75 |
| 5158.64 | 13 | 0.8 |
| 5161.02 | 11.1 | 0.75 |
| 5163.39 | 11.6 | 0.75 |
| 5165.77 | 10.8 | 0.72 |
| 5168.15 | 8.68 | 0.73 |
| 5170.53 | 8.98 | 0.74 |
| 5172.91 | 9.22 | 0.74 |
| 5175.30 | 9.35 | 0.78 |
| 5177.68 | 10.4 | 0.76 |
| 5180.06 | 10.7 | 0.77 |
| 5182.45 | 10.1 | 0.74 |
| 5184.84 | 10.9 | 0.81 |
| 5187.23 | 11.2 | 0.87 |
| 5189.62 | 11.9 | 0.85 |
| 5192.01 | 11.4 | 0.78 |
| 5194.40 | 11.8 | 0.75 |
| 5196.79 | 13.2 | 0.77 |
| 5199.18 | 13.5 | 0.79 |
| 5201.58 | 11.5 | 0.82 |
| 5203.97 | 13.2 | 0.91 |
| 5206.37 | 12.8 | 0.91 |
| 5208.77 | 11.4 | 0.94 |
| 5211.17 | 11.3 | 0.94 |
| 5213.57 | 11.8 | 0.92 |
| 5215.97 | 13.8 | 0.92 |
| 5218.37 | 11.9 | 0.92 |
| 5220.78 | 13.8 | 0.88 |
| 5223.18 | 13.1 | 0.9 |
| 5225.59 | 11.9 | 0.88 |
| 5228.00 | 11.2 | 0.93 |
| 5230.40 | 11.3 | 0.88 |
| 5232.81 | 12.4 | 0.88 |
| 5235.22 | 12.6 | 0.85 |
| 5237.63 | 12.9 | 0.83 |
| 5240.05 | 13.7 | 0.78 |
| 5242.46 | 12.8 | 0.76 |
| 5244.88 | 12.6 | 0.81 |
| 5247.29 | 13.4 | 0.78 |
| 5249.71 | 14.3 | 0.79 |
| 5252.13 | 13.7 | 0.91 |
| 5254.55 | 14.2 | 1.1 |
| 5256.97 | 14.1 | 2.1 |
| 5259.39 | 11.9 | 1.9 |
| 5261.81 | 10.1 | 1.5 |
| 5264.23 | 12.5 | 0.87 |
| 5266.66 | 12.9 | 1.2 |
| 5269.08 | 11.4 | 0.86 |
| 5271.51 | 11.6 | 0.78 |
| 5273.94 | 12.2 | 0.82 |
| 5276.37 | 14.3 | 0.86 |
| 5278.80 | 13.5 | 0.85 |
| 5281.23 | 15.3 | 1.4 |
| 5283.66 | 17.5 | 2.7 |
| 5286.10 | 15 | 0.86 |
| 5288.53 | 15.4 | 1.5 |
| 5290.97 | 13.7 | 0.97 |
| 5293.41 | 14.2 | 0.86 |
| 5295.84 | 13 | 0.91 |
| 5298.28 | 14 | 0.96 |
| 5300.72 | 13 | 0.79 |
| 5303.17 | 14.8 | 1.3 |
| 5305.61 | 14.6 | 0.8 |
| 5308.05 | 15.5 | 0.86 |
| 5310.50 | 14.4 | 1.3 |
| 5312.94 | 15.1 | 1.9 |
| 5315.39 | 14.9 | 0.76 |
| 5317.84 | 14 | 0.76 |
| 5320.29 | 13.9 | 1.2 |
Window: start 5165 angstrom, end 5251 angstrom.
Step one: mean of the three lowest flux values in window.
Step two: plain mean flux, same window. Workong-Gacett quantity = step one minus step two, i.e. -2.9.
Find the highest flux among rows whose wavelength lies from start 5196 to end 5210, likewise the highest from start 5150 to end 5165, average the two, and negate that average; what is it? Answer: -13.25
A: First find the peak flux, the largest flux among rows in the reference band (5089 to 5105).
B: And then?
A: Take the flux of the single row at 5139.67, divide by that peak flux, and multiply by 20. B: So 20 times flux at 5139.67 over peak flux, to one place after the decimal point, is 17.0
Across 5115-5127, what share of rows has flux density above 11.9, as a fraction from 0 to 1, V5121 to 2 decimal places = 0.60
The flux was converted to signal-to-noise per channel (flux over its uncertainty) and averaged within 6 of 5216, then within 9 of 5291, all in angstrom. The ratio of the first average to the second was 1.02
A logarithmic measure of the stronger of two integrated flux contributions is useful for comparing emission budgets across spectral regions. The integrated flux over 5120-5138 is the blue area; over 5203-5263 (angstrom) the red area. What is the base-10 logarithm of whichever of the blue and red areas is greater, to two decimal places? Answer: 2.88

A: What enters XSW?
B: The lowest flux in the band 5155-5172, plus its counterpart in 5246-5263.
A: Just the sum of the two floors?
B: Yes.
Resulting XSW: 19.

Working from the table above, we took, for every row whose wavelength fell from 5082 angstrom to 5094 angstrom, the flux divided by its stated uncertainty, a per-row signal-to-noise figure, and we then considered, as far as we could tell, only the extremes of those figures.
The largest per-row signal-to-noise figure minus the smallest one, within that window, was 4.6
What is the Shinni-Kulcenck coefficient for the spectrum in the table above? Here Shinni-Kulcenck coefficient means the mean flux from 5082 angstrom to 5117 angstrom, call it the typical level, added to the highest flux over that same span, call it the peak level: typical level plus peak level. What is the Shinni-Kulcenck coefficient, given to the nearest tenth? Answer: 26.2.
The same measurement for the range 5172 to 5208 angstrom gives 24.9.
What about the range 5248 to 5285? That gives 30.8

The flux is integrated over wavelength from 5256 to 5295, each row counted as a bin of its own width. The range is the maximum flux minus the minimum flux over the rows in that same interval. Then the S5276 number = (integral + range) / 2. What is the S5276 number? 266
